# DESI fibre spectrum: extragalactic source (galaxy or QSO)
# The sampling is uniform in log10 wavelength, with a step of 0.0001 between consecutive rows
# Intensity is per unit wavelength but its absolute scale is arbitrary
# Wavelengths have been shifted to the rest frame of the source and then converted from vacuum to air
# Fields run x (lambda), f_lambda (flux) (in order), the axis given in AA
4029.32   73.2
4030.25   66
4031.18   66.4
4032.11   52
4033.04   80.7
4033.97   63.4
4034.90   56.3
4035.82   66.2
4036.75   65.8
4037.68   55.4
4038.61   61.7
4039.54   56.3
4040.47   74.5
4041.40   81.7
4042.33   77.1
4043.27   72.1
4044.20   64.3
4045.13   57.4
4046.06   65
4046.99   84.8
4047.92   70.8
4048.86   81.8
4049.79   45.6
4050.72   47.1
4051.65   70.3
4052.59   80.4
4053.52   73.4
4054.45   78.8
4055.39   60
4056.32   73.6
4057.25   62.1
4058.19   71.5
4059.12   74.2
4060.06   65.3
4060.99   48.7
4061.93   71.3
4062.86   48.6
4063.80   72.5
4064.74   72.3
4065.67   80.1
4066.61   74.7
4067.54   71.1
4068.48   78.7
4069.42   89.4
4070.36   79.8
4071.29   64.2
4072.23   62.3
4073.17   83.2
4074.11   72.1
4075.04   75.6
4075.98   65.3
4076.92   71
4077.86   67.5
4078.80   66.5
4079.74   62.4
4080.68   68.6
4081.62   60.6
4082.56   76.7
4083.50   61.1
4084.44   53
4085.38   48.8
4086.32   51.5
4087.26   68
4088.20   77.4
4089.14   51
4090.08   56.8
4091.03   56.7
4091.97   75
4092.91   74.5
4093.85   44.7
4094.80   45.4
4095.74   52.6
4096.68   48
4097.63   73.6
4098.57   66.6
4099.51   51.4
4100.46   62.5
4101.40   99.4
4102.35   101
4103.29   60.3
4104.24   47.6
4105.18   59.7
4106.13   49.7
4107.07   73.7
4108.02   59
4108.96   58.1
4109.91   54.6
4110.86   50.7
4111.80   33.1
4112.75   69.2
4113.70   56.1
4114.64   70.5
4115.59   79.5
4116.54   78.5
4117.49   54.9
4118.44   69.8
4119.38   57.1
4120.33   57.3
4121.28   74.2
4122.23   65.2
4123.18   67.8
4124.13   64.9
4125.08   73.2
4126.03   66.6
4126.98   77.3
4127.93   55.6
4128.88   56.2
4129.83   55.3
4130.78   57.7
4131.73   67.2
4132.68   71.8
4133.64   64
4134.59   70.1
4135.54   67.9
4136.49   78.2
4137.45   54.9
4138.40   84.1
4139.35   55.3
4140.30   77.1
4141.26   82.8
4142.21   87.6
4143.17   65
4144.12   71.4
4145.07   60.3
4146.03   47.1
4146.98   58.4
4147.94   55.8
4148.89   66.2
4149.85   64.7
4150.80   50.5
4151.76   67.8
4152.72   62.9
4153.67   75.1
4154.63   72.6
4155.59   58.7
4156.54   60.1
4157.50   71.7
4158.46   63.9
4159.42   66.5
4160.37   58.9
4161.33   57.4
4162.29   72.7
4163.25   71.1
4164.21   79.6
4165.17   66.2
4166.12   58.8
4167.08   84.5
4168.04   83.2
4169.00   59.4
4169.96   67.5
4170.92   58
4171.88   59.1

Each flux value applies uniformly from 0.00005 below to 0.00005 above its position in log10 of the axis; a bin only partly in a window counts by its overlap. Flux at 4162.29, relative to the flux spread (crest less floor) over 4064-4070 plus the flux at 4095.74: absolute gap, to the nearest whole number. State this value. 2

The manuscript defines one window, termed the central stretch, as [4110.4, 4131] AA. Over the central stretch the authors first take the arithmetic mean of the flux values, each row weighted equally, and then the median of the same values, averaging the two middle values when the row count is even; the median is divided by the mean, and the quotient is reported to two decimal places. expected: 1.03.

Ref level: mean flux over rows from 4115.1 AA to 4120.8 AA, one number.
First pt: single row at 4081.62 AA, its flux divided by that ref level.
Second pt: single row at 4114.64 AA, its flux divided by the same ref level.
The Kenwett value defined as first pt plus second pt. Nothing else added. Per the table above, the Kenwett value 1.98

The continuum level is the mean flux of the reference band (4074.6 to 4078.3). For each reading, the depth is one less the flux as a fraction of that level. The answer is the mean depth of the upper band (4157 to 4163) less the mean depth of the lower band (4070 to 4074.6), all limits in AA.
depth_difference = 0.10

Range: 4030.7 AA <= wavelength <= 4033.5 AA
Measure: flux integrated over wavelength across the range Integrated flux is 185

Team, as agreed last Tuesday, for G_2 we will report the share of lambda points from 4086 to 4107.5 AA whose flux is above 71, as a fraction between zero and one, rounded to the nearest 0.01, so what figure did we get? 0.30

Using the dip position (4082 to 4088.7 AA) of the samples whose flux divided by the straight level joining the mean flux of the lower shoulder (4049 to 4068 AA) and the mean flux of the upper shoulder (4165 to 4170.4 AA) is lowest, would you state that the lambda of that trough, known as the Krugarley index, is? 4085.38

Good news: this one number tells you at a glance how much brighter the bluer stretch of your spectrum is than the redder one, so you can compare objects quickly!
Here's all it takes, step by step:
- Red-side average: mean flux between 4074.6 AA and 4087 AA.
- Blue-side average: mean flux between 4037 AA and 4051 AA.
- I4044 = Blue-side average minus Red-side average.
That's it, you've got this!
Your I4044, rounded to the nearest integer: 3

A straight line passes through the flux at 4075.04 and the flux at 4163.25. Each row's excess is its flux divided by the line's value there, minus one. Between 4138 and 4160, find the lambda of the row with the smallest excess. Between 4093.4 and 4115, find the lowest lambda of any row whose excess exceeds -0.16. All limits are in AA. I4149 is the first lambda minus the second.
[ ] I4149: 48.4 AA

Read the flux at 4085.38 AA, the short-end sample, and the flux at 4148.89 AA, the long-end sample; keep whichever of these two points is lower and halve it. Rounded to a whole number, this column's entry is 24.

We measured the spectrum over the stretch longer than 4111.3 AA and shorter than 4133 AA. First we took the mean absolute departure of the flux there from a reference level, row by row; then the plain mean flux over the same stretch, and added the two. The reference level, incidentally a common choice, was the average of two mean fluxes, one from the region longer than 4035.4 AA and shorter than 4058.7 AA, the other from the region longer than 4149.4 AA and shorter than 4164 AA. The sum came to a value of 72.4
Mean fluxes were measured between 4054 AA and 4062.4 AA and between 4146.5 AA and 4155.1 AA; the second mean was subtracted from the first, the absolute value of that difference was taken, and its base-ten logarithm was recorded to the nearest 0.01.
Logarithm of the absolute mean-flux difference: 0.54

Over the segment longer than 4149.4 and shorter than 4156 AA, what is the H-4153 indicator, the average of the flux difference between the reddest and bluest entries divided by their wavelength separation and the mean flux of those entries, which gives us 31.8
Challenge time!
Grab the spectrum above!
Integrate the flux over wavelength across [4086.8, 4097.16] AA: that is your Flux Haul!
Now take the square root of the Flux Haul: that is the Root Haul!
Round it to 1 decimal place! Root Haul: 24.7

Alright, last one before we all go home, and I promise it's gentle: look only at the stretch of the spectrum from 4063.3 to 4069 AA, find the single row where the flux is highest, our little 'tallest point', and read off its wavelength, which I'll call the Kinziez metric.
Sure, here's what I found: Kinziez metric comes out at 4065.67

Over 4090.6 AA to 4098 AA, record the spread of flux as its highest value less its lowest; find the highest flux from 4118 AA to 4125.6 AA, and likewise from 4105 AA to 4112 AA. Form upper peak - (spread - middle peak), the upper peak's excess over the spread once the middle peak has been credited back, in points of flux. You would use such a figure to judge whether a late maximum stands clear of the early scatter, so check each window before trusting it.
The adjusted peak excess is 118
